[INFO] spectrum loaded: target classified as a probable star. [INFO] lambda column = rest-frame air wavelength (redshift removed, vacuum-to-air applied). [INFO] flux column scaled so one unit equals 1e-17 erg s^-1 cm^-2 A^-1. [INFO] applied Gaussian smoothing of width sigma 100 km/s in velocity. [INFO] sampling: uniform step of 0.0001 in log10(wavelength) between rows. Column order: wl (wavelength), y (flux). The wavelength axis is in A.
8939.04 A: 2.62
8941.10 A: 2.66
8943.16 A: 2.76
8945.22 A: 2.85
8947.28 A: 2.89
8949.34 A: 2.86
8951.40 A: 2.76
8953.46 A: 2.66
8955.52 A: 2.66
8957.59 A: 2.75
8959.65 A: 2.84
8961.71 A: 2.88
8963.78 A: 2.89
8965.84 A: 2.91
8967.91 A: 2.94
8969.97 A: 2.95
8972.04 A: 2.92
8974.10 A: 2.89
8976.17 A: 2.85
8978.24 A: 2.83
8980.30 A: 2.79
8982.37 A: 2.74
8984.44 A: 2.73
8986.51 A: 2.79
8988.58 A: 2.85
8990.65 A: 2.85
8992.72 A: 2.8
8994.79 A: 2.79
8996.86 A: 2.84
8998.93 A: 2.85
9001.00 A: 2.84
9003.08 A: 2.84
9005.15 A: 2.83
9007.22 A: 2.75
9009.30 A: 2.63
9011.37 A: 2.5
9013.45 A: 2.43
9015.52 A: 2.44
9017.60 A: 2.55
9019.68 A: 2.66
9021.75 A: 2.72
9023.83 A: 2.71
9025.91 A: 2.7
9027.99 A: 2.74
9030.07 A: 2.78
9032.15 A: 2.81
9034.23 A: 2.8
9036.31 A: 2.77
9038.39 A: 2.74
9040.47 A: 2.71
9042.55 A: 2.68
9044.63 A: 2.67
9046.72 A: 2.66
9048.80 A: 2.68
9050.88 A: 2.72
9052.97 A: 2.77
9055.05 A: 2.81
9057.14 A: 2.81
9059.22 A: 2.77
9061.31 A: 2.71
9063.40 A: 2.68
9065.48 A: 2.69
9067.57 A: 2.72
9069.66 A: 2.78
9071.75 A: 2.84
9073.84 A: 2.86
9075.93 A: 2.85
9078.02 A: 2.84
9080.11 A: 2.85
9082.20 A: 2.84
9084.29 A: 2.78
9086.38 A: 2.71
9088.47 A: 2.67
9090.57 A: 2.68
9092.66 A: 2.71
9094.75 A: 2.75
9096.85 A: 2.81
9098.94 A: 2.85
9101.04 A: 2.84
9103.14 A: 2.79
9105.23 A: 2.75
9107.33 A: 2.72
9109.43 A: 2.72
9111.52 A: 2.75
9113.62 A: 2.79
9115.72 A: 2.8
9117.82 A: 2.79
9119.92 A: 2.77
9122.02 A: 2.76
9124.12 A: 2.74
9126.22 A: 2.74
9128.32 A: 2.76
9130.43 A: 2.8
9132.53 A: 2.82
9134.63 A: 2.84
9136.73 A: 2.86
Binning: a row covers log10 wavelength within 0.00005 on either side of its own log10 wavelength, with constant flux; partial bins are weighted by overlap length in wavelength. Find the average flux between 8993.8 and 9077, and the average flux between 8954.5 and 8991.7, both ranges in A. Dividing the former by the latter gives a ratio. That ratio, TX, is 0.96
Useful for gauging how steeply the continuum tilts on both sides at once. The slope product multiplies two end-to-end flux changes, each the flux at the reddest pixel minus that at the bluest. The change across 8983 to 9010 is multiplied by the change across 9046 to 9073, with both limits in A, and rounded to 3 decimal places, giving -0.018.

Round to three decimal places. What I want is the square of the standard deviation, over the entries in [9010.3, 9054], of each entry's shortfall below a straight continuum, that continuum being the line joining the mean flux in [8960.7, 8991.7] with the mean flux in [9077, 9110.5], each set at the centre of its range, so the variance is 0.013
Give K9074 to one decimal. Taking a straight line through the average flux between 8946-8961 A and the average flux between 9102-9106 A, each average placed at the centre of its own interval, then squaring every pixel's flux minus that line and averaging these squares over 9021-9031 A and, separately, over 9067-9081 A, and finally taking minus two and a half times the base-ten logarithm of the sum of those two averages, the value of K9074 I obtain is 5.3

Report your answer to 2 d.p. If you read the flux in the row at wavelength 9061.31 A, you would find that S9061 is 2.71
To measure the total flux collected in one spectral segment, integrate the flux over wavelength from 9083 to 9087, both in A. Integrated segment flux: 11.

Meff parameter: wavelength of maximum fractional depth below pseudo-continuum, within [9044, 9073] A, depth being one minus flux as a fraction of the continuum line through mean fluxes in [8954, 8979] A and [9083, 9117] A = 9046.72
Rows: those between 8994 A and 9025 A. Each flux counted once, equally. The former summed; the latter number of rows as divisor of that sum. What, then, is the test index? 2.69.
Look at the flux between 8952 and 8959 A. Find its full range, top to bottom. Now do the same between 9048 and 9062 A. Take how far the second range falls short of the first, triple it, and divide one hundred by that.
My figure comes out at -833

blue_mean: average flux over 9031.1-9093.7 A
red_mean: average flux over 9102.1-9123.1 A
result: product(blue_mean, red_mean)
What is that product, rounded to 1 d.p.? 7.6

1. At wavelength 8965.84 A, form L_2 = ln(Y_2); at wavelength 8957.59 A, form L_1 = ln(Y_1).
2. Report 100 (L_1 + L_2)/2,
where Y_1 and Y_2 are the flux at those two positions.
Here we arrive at 104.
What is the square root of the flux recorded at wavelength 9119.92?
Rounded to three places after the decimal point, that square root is 1.664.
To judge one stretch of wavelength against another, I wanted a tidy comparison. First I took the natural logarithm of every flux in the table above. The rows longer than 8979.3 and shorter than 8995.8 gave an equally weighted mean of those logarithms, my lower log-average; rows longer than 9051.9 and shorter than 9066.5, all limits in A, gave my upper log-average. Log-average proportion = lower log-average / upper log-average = 1.02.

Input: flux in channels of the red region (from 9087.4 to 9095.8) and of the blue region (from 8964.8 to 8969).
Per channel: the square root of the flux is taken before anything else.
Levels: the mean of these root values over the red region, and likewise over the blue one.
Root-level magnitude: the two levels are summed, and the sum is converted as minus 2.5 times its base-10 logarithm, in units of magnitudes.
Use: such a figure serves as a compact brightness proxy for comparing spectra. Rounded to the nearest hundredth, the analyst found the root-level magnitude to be -1.31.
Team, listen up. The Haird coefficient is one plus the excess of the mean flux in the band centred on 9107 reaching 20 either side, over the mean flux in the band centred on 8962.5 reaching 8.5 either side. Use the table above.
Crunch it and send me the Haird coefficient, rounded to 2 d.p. 0.91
